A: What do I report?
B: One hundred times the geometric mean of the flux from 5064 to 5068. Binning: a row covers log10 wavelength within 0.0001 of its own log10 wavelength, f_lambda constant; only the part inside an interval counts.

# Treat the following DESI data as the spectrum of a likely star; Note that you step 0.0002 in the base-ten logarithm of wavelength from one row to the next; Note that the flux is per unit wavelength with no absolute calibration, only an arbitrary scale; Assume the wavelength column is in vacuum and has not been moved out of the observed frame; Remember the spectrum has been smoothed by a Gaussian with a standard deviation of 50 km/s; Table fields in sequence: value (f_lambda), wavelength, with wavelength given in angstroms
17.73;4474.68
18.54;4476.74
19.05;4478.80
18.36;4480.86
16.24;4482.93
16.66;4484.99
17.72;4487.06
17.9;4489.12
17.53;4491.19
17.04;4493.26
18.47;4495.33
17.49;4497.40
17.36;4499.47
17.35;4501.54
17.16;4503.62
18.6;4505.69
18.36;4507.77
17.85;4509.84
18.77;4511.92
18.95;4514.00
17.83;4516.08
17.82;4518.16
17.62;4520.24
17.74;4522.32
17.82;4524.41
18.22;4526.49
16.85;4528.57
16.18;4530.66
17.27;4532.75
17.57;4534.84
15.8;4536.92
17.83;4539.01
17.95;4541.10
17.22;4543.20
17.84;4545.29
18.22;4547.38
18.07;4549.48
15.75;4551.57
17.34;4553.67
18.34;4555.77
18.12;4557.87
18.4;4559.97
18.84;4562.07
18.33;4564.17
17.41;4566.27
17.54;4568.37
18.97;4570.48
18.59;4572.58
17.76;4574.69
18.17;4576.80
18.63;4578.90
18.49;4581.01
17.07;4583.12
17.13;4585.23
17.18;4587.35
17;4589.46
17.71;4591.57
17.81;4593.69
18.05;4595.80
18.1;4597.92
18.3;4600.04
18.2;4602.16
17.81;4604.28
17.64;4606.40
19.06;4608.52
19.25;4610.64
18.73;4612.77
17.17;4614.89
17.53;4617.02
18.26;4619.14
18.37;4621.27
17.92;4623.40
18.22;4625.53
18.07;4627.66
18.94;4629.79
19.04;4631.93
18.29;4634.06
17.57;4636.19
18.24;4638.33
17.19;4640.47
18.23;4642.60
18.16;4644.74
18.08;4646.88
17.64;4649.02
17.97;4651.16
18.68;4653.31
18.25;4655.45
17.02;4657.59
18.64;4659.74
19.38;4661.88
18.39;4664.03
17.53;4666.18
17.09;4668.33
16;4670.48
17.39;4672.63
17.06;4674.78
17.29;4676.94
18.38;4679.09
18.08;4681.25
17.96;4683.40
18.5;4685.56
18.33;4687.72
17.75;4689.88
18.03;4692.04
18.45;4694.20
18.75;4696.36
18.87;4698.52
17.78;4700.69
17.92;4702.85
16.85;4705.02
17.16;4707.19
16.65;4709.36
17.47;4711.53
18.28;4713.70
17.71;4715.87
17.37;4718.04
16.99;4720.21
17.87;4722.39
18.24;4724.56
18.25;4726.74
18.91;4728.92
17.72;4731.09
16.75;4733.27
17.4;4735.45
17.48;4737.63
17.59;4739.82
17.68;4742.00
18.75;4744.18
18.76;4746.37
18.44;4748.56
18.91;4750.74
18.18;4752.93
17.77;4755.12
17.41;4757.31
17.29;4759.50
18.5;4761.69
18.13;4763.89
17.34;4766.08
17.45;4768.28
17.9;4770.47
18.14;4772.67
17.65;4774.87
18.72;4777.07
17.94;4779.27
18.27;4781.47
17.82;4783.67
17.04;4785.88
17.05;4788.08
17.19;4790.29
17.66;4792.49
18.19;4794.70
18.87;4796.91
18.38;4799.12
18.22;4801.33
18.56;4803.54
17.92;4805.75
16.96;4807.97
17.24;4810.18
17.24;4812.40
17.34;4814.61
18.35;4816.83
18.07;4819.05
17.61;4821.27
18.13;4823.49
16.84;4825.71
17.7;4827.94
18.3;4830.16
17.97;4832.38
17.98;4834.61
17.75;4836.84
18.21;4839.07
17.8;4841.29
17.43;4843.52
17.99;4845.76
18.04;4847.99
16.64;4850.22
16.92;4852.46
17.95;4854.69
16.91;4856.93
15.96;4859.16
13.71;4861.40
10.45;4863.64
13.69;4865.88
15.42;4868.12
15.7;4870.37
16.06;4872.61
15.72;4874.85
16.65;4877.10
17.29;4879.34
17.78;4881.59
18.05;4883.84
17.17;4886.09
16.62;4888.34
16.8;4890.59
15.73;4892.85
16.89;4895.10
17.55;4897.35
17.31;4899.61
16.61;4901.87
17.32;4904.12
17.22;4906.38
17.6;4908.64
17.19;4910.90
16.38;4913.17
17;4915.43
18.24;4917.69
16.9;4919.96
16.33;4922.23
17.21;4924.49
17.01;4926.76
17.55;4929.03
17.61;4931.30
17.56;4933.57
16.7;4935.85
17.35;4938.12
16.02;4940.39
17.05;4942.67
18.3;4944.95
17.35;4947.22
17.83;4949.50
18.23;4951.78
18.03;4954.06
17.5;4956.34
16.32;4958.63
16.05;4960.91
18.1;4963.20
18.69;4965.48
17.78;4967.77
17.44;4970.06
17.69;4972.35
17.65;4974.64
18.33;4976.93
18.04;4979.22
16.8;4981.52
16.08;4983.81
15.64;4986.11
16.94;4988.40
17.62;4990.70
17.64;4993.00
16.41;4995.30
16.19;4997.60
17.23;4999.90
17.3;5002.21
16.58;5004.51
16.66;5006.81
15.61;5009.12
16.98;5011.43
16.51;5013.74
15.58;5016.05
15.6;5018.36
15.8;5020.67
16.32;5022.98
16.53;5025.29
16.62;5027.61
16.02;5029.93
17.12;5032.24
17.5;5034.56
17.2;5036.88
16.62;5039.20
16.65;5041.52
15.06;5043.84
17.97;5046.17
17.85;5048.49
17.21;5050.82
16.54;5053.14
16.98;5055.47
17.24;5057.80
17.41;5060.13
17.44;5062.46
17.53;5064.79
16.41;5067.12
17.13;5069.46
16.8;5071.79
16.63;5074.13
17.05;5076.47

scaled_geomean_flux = 1696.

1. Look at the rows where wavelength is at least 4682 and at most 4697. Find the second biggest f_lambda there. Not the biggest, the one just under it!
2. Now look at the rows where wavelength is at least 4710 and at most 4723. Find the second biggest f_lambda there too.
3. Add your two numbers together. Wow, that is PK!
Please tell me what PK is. 36.4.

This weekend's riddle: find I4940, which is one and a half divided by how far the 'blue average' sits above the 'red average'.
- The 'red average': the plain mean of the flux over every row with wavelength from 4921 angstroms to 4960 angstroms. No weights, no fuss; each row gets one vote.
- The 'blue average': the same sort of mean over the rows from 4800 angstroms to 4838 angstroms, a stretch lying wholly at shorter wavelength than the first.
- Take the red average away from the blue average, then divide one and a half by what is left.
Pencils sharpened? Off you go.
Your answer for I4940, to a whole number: 3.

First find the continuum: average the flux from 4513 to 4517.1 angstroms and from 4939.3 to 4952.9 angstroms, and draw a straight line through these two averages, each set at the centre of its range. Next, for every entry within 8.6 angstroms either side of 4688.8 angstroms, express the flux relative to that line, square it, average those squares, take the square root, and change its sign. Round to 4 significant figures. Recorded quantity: -1.012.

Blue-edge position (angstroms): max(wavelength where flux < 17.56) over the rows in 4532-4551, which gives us 4543.20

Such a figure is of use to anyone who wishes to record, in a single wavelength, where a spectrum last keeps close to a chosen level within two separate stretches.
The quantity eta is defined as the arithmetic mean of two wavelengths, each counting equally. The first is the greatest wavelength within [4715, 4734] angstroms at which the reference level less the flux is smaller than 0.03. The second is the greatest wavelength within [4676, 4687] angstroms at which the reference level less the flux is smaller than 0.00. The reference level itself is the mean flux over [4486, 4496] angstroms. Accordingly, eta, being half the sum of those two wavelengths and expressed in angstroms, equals 4708.3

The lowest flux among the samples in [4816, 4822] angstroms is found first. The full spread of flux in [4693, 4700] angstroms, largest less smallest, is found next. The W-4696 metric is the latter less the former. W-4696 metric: -17.2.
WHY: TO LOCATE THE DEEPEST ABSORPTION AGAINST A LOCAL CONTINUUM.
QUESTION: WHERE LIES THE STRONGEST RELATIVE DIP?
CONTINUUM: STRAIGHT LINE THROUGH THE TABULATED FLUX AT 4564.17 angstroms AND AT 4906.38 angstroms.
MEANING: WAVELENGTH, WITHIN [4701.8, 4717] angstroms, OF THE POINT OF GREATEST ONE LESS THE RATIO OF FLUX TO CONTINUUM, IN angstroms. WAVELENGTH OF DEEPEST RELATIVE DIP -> 4709.36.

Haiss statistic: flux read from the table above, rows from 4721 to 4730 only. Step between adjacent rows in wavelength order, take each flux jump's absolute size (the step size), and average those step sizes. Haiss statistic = 0.35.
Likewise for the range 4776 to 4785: 0.52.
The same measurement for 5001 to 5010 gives 0.62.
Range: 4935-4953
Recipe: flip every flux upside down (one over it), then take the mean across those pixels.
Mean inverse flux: 0.0577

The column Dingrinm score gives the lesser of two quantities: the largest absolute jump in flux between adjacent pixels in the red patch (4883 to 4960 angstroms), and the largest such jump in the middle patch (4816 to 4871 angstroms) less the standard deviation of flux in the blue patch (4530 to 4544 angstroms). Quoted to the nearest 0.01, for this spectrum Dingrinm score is 1.34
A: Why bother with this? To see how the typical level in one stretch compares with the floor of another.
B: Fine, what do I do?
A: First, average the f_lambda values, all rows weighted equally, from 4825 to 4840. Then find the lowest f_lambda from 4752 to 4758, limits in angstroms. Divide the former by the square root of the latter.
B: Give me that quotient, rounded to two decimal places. 4.27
